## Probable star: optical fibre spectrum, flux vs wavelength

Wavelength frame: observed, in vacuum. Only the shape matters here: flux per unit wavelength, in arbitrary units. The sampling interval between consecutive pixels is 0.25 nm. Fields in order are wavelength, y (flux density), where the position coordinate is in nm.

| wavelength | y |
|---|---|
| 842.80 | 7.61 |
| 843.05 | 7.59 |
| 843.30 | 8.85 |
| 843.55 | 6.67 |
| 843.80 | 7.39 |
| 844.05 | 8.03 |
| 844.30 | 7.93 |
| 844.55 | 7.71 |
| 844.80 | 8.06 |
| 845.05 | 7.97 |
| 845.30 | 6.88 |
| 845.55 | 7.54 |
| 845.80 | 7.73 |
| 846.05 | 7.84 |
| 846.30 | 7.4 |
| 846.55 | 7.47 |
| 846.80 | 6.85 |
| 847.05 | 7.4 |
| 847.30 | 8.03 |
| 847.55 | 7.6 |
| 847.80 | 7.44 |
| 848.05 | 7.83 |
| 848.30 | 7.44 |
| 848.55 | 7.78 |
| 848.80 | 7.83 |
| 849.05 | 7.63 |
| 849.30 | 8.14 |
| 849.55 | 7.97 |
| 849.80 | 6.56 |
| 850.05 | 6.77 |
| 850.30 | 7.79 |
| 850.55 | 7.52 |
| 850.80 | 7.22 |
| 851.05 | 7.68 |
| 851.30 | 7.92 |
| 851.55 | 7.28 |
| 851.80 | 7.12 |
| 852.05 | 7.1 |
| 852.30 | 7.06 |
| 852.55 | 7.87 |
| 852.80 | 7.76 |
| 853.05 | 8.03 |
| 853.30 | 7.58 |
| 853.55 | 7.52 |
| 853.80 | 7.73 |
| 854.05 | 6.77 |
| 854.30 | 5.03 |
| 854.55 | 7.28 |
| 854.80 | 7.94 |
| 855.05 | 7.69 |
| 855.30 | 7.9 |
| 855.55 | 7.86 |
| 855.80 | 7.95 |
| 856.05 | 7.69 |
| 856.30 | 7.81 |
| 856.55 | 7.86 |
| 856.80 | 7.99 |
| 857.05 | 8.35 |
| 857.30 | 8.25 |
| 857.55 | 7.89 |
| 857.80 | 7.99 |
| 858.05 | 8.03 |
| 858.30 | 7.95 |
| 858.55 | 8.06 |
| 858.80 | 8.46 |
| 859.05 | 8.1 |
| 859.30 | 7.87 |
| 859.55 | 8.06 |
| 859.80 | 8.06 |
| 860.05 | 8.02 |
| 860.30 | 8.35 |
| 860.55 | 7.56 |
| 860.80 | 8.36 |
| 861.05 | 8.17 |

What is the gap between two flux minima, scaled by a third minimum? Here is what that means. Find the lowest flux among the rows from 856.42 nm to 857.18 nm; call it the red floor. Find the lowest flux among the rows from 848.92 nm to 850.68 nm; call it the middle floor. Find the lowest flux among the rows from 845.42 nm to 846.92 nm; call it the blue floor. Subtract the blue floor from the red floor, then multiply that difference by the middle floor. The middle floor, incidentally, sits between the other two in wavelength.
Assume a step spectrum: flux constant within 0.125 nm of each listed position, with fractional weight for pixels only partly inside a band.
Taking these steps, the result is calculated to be 7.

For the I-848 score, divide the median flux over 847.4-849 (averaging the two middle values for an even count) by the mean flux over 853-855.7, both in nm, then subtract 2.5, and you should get -1.46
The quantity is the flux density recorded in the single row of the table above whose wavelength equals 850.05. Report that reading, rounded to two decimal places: 6.77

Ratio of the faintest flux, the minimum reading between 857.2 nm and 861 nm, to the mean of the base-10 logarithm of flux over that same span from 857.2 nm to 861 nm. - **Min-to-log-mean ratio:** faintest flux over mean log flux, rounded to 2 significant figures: 8.3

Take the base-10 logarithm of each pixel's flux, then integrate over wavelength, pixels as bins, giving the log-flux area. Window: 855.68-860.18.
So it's 4.1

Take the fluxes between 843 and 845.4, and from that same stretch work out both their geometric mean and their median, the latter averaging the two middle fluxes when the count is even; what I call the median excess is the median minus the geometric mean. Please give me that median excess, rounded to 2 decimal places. 0.14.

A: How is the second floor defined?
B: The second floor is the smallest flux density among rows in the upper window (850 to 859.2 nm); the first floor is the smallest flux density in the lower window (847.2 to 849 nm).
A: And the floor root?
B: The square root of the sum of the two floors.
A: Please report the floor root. 3.53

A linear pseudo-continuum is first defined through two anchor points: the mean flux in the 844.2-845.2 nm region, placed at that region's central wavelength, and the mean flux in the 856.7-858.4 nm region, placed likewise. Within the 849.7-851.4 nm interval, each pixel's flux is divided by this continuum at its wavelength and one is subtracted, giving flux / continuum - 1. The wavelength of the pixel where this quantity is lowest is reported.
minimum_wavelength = 849.80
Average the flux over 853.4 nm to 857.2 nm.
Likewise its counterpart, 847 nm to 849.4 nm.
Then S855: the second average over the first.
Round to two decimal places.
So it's 1.02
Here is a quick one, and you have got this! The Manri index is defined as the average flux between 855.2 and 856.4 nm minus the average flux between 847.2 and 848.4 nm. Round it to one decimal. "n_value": 0.2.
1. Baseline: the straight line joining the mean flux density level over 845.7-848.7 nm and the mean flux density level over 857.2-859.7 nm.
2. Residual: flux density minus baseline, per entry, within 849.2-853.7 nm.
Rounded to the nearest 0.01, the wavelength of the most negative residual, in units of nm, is 849.80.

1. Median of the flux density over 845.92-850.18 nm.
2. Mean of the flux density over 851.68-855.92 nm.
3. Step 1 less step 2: 0.2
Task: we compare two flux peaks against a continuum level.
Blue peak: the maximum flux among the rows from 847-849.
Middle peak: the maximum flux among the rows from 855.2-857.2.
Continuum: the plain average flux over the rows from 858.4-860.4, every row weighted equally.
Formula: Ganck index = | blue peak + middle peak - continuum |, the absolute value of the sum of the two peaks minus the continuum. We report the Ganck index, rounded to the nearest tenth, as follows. 8.3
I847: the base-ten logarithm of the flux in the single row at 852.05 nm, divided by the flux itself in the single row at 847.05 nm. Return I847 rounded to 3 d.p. 0.115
